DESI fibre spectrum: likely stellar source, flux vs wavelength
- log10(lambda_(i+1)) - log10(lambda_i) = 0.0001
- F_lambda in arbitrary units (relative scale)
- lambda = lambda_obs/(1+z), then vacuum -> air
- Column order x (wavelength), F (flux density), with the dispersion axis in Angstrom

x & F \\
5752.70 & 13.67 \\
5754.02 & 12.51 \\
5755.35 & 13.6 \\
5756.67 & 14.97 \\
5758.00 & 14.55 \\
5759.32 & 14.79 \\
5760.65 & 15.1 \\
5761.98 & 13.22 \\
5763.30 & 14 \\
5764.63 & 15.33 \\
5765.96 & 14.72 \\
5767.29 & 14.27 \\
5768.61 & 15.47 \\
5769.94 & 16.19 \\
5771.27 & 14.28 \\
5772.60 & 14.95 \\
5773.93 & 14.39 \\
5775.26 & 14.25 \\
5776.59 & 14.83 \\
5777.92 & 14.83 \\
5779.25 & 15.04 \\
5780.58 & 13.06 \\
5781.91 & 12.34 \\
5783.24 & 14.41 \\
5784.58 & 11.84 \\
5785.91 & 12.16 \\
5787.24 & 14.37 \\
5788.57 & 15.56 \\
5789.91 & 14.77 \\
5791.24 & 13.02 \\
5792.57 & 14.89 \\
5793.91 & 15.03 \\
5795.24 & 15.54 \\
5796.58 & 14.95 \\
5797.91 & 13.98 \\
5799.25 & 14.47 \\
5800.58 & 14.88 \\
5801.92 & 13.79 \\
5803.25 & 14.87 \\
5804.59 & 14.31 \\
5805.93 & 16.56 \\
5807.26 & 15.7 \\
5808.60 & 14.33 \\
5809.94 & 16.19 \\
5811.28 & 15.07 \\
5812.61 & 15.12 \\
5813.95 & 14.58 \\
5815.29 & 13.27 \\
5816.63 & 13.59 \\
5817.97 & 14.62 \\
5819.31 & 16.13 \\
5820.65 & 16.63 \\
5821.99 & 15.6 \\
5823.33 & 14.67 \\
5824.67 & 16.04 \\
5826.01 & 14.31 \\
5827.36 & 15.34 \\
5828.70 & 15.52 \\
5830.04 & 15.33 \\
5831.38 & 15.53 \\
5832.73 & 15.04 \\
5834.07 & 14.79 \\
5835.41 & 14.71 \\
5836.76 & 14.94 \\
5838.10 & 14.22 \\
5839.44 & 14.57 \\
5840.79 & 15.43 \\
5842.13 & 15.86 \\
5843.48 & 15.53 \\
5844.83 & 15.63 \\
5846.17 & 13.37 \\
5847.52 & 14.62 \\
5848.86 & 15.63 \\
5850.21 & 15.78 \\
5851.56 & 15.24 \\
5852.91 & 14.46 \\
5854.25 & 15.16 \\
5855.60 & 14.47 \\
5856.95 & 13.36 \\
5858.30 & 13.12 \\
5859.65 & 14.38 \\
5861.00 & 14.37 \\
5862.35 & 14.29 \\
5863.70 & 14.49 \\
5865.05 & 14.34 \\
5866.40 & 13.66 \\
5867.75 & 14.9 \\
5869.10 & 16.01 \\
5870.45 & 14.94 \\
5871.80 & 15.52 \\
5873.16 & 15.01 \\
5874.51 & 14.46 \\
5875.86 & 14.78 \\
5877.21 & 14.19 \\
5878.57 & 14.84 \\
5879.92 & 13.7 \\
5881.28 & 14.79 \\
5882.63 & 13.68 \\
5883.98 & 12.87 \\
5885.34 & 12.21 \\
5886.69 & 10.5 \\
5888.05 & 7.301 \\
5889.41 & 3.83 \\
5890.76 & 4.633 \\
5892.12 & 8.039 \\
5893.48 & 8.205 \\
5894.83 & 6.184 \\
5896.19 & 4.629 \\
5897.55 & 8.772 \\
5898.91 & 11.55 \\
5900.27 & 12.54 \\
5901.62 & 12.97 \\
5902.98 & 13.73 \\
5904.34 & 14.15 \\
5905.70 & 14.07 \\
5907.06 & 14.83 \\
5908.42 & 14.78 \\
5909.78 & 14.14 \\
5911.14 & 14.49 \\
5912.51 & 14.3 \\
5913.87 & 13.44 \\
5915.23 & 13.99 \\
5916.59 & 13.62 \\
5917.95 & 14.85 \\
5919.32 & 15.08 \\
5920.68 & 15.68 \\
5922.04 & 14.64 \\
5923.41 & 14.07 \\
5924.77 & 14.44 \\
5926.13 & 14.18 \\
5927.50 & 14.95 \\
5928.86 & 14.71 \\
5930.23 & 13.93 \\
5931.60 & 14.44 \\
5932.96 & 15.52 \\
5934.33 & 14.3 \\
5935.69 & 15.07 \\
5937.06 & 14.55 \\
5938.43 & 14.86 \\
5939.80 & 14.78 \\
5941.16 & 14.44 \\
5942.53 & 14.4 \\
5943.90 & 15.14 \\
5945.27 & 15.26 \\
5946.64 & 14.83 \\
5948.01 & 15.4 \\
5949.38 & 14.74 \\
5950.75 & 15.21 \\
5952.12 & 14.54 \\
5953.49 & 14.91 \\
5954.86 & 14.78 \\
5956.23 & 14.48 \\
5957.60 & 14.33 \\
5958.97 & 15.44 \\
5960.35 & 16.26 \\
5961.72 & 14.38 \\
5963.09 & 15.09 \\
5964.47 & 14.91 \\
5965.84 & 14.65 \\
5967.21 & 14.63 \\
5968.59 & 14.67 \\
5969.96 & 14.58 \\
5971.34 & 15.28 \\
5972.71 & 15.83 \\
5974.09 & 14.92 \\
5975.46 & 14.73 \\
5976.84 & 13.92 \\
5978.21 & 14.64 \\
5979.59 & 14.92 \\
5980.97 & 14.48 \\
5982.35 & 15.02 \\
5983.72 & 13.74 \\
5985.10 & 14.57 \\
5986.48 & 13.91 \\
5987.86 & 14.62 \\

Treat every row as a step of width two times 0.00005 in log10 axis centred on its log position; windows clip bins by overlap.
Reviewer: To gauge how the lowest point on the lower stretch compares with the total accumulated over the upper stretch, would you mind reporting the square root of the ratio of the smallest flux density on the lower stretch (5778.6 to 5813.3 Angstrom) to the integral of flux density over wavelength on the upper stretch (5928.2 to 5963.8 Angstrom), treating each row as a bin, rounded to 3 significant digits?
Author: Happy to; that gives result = 0.150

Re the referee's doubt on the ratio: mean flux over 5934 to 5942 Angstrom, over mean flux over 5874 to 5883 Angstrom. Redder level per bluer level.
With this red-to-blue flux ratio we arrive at 1.02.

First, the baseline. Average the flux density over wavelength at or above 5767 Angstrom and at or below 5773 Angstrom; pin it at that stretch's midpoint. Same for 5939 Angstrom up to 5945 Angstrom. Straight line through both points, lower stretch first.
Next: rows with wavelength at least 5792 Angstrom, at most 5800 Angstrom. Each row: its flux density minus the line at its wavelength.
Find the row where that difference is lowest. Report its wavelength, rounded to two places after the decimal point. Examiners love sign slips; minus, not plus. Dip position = 5797.91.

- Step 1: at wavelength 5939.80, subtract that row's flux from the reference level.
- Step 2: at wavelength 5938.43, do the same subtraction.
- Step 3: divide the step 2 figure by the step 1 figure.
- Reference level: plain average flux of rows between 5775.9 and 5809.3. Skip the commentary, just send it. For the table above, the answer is 1.2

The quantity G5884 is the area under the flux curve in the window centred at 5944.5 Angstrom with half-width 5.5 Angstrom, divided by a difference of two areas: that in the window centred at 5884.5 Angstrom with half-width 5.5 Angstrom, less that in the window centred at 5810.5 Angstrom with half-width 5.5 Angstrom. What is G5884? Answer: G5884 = -4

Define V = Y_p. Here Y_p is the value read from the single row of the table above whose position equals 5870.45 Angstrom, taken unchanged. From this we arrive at 14.94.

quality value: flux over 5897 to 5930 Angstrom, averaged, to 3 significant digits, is 13.9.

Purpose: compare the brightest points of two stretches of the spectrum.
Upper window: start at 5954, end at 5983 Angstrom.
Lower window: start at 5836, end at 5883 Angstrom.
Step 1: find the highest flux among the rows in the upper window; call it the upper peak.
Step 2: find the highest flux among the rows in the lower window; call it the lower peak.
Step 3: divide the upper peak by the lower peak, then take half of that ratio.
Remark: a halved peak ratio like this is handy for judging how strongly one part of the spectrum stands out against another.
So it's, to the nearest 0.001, 0.508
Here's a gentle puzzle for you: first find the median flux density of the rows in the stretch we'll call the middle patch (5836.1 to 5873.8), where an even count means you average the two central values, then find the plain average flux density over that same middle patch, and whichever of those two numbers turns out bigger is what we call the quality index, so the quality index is 14.8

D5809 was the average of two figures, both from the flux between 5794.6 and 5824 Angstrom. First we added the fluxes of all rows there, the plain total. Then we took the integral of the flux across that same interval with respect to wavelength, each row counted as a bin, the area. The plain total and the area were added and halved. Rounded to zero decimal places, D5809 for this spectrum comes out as 384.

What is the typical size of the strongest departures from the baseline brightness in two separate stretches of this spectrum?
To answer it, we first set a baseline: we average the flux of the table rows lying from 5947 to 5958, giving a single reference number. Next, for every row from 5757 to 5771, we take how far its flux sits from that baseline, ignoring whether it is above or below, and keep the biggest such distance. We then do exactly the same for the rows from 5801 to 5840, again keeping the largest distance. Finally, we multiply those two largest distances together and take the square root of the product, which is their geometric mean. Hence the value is 1.70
